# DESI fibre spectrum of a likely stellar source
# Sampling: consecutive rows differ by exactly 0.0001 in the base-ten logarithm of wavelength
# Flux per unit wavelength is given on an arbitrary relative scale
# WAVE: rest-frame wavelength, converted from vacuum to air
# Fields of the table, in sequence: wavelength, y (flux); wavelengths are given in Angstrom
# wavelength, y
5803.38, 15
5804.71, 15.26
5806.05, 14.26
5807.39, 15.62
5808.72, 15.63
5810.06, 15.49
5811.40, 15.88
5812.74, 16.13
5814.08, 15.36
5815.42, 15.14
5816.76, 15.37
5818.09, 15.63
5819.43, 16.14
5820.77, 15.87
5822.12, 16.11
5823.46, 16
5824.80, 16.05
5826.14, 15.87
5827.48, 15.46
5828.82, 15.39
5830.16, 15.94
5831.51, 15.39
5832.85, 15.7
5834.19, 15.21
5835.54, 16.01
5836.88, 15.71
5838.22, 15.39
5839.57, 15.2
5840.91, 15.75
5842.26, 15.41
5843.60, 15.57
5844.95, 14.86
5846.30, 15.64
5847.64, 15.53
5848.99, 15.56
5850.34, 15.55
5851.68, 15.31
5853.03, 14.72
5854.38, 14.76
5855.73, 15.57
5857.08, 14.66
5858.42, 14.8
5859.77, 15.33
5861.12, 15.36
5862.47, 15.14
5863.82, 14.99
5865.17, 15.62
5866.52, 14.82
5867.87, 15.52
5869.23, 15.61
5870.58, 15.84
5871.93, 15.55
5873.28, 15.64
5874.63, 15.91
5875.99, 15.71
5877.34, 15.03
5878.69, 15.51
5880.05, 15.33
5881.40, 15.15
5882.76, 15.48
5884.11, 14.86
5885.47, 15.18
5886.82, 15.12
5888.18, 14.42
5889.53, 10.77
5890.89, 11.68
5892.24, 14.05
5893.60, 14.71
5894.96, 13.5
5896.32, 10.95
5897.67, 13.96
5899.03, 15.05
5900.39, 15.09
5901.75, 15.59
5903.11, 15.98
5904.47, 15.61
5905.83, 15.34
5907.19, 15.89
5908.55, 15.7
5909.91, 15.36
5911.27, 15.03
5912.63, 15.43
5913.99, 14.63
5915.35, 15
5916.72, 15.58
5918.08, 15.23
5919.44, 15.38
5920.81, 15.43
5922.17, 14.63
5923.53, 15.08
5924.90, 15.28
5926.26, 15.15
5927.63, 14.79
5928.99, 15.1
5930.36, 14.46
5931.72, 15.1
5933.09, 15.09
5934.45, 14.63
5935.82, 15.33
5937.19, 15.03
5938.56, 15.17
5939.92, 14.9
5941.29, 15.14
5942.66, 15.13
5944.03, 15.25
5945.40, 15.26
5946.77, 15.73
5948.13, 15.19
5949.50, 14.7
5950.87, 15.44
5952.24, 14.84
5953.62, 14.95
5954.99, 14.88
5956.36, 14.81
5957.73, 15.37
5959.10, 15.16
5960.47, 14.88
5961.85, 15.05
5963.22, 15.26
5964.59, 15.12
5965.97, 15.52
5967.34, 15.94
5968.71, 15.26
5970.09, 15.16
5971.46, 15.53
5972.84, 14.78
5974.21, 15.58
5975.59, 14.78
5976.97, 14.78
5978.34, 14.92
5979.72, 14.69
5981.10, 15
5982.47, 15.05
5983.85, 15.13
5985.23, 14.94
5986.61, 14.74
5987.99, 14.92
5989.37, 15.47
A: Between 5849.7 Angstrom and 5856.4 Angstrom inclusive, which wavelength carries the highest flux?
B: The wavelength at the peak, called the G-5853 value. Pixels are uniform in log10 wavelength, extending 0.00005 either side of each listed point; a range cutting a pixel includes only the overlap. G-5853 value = 5855.73 Angstrom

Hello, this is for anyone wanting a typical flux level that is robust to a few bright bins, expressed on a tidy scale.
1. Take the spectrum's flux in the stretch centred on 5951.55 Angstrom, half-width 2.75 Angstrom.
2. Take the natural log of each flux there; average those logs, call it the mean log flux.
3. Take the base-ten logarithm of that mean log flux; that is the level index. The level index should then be 0.432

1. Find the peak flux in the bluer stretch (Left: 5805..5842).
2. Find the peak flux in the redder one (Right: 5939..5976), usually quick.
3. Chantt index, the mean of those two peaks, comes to 16.04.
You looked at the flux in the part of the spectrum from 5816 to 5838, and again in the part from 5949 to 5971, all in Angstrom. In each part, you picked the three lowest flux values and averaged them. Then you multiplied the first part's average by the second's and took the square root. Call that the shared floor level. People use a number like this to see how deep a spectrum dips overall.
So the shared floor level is 15.1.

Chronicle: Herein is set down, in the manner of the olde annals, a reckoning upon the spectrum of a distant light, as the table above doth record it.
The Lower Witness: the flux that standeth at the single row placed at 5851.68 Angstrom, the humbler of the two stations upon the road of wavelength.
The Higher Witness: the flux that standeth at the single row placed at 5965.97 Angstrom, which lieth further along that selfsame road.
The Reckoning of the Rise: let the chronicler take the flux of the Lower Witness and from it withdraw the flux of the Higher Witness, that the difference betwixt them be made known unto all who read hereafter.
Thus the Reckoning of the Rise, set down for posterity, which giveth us -0.2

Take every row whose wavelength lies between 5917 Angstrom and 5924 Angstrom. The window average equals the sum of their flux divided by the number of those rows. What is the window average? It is 15.2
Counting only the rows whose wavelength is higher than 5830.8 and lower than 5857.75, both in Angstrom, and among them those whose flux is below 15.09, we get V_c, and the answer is 4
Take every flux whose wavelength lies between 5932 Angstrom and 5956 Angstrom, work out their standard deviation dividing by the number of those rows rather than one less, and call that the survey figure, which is 0.26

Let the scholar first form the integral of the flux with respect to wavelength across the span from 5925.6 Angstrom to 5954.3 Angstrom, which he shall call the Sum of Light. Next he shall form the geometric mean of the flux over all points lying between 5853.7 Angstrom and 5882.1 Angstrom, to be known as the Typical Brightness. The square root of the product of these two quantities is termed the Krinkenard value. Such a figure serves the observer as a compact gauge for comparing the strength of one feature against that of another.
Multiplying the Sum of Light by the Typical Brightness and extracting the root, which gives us 81.4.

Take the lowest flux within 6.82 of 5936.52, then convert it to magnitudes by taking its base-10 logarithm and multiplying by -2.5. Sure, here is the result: -2.900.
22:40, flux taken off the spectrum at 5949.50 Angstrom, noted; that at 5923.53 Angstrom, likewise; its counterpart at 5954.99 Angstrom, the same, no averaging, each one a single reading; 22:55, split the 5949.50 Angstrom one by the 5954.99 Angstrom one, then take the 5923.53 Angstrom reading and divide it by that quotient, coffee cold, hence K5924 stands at 15.3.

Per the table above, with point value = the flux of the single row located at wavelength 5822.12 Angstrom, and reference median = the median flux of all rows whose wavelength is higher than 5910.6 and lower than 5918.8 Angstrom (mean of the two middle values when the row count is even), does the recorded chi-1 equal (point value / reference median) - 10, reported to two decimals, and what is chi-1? -8.94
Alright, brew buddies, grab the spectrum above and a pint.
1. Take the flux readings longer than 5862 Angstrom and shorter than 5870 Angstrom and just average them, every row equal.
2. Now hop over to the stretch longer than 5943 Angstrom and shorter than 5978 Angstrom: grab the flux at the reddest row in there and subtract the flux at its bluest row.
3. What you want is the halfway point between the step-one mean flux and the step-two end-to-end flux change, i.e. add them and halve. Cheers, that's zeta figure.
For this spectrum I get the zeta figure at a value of 7.41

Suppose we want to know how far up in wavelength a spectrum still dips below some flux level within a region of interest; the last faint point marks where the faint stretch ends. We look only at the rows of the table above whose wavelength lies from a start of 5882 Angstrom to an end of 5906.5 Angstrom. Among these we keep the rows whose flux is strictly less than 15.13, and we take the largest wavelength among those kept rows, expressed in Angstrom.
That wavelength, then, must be 5900.39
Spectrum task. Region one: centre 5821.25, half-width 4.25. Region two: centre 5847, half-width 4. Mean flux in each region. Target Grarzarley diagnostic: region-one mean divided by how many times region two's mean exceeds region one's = 16.5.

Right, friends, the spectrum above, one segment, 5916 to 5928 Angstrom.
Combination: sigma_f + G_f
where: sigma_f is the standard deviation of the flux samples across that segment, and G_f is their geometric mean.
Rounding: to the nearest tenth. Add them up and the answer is 15.5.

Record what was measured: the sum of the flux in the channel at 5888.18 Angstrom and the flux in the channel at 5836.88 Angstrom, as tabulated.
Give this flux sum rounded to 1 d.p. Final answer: 30.1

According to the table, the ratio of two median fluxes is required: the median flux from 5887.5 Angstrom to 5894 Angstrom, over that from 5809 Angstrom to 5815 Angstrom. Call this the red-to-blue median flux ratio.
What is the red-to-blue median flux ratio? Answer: 0.896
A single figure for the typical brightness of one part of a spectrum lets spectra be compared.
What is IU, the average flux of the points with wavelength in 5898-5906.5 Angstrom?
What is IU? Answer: 15.4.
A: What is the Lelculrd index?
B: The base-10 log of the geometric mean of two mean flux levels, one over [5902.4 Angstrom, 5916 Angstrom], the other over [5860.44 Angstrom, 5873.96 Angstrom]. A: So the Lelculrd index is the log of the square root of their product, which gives 1.188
